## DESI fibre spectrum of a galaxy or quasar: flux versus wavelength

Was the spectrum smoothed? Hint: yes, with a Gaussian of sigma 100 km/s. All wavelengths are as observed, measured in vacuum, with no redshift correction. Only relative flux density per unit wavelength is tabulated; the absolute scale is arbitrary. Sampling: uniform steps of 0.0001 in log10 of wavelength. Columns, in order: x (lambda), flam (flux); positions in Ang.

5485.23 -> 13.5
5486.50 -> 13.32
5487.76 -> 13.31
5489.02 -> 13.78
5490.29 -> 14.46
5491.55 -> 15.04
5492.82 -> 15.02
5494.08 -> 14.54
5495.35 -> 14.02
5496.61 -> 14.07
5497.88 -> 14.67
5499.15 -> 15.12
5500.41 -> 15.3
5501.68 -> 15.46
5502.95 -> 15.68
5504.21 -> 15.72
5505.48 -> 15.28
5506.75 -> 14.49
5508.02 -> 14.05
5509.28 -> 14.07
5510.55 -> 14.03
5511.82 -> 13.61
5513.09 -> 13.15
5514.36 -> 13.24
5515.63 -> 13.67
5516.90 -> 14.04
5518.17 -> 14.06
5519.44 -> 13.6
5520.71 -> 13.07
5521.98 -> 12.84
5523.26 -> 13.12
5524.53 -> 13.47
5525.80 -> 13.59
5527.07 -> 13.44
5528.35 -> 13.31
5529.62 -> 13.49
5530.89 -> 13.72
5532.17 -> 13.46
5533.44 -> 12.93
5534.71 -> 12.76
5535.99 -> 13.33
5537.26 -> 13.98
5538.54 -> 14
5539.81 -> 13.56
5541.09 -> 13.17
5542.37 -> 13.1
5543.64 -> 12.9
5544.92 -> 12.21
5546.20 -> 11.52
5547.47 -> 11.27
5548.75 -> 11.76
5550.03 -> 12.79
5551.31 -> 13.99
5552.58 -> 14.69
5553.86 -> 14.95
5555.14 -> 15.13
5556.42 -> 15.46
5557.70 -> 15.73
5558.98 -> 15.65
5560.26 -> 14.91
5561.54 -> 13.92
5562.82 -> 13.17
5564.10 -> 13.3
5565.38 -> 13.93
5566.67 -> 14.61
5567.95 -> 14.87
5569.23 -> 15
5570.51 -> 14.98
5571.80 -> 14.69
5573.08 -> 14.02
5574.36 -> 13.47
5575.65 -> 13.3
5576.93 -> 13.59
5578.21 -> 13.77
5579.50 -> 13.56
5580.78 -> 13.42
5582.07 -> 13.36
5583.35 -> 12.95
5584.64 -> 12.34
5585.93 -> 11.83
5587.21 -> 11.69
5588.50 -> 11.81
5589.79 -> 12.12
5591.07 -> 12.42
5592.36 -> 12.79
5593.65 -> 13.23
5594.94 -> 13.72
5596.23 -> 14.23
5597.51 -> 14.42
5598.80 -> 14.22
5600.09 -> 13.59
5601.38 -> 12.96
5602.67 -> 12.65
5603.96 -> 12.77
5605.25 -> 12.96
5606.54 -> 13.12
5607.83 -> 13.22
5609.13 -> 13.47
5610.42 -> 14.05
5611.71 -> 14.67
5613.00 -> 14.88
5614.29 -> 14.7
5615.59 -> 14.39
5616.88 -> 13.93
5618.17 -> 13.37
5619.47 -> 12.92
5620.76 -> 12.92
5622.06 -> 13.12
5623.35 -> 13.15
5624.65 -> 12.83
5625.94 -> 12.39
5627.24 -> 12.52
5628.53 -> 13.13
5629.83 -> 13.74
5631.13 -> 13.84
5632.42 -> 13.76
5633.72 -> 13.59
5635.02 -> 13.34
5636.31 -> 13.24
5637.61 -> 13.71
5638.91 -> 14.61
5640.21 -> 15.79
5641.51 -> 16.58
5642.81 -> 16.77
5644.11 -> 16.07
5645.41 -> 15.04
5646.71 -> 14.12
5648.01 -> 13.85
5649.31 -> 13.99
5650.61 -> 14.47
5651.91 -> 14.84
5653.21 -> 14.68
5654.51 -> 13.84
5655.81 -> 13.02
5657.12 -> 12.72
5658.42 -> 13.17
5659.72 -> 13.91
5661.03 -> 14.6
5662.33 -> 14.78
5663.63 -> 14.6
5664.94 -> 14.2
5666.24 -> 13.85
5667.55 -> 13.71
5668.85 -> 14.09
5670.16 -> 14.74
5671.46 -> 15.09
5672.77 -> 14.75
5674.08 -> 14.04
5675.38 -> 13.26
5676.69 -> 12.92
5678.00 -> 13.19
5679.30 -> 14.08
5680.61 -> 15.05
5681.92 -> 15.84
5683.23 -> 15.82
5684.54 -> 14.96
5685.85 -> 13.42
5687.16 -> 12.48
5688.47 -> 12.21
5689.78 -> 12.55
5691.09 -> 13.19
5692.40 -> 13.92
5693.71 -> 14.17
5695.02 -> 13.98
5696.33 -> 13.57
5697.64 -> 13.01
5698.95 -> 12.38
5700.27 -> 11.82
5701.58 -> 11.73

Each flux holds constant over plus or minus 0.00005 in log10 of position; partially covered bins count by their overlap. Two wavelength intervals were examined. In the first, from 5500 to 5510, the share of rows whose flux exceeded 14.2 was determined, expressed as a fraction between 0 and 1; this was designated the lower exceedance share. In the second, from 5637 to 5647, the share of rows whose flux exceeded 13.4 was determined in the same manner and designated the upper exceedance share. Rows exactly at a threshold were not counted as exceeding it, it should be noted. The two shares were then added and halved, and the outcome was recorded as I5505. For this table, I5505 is 0.9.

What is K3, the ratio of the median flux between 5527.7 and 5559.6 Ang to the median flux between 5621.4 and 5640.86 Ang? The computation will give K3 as 1.01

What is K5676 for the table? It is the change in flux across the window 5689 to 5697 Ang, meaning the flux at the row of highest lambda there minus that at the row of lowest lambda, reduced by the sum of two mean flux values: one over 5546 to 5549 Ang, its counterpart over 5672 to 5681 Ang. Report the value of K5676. -24.4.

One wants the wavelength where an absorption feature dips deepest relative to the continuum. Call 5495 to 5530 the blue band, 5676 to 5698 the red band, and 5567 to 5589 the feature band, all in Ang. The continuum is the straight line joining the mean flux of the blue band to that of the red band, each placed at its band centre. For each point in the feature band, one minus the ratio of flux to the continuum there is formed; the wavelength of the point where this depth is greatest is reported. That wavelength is 5587.21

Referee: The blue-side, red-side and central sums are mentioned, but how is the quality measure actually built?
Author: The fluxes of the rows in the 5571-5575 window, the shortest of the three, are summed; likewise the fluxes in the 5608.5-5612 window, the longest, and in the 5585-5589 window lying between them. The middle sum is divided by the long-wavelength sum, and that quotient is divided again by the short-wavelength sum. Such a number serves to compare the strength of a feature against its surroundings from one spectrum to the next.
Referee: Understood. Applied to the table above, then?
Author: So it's 0.0199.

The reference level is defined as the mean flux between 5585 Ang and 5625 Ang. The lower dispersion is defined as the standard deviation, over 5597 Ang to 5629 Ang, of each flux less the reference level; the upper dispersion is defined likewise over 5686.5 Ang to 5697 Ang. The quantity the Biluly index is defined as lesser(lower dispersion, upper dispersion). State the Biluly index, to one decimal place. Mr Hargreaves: 0.7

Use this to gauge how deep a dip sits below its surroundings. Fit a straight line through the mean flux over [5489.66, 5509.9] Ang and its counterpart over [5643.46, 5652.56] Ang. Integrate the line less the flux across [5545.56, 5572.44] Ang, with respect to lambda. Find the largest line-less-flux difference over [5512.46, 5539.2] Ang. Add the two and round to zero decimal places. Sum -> 19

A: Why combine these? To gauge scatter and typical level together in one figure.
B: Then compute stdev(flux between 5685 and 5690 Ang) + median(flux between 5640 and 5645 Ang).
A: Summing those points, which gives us 16.8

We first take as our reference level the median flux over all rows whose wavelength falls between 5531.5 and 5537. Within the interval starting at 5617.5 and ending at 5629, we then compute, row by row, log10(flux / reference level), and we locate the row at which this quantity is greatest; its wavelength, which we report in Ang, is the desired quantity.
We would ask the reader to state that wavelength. 5618.17 Ang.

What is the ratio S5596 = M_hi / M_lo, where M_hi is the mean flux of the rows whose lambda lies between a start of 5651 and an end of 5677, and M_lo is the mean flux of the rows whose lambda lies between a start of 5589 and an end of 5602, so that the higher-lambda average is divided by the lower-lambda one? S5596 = 1.05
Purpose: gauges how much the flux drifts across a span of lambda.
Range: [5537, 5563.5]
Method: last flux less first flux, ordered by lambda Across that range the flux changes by -1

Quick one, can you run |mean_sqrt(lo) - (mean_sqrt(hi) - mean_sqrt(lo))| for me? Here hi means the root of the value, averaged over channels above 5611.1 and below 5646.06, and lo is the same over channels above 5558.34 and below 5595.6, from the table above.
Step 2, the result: 3.61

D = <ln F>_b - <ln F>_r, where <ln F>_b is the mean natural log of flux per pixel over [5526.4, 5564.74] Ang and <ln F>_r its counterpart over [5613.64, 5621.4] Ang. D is -0.011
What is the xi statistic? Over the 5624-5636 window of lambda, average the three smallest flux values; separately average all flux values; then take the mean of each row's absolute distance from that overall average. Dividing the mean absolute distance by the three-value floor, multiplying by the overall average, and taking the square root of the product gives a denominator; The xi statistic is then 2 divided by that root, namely 2.9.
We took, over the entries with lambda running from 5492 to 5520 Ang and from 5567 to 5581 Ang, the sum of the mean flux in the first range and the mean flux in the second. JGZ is 28.5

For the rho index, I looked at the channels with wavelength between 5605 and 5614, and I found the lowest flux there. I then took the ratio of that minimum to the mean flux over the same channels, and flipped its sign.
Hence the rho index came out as -0.94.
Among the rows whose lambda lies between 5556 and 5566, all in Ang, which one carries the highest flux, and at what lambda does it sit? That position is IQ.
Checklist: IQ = 5557.70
